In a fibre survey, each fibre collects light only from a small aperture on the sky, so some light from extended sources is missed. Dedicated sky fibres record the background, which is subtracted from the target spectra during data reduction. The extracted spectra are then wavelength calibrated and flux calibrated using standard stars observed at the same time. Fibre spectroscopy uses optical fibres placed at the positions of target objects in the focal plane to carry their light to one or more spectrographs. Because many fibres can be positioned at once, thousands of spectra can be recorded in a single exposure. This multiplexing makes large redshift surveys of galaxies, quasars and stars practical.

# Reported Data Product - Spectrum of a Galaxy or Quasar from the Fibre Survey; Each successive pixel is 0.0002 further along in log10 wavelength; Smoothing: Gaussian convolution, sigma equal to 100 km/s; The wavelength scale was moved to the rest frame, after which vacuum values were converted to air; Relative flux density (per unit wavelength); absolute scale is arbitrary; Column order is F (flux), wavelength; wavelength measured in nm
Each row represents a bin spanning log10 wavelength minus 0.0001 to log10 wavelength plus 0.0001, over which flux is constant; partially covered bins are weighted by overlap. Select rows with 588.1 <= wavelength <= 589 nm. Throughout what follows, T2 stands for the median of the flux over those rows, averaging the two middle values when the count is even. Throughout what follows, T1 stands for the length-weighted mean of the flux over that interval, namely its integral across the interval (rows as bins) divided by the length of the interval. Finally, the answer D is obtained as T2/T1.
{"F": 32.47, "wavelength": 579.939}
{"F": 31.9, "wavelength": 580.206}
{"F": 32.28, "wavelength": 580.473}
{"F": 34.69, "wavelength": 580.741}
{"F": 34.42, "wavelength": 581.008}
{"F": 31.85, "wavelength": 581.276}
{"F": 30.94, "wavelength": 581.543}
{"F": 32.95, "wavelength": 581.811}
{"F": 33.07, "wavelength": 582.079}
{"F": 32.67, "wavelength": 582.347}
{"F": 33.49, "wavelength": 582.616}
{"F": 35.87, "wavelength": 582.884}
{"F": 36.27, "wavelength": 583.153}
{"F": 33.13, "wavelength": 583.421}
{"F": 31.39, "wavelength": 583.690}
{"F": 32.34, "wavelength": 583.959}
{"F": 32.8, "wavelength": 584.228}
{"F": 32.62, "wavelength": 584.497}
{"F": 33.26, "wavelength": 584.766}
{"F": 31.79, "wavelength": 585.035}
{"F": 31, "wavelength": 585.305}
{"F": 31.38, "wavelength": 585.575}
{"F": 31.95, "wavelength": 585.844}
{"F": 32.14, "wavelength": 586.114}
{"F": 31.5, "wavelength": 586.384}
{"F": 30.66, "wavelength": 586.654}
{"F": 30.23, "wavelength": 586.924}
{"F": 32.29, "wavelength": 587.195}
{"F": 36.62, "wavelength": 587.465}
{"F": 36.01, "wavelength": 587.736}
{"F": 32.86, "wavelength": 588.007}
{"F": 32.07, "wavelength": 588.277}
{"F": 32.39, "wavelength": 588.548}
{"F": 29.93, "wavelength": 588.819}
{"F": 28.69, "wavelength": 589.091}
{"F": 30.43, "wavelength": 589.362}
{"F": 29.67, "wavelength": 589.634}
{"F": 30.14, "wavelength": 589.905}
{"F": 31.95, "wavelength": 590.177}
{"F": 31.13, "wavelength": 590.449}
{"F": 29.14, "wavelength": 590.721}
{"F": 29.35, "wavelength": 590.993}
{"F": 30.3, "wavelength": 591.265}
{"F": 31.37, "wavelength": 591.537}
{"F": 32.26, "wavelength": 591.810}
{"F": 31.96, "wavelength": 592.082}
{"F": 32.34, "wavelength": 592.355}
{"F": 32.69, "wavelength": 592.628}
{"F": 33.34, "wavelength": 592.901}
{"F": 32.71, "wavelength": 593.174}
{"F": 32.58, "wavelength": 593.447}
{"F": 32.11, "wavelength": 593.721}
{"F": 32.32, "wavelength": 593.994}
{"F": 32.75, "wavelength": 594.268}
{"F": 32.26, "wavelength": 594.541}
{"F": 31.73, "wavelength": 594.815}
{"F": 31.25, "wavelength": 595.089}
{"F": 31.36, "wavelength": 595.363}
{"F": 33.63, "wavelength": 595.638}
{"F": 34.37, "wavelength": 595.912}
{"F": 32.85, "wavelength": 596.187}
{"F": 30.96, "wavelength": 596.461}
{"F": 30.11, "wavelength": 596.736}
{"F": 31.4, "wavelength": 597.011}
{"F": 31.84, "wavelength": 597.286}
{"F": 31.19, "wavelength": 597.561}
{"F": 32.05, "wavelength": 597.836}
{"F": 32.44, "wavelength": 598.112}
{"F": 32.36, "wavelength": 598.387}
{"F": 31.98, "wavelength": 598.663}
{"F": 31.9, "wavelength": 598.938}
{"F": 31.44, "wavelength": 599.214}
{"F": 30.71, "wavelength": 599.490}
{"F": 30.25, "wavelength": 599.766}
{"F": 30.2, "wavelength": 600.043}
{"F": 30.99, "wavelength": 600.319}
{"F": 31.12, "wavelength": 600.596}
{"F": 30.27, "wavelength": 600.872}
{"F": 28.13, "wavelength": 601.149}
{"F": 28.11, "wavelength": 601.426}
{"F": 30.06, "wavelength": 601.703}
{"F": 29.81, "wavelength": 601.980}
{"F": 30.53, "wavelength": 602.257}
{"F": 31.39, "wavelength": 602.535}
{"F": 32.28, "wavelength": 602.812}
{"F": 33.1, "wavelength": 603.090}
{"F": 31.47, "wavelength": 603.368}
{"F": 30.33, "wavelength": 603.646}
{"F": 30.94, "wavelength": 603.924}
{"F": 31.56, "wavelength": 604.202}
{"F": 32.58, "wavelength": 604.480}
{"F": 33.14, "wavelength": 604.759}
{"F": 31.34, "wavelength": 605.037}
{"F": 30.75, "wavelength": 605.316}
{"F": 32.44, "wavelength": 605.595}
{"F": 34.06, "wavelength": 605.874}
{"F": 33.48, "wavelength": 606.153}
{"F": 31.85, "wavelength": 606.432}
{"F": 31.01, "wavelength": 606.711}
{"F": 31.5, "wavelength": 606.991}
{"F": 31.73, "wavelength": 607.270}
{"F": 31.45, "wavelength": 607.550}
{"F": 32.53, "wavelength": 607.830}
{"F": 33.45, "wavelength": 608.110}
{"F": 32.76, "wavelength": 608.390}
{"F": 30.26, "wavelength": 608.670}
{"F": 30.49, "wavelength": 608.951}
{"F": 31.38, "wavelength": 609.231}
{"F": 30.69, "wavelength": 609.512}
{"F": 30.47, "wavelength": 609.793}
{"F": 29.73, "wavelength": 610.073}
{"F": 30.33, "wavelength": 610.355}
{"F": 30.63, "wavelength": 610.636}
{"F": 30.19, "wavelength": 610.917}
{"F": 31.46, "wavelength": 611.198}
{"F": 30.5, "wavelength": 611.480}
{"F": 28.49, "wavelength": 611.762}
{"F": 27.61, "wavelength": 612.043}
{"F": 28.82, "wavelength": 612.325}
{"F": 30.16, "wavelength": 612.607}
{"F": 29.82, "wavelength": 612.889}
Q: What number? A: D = 1.02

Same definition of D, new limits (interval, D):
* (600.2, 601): 1.01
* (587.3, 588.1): 1.02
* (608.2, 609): 0.97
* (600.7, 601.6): 0.97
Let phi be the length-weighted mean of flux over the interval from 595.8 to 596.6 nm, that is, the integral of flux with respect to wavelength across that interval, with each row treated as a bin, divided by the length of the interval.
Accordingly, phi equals 32.7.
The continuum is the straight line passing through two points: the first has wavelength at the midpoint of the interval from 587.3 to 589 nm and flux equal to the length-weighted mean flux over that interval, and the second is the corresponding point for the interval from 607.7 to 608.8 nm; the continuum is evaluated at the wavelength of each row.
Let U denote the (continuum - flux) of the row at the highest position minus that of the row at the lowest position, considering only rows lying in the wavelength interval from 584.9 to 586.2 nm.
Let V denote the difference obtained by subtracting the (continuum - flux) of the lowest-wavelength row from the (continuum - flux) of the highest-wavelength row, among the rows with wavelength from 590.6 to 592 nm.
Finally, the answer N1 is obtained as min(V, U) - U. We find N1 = -2.8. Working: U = -0.40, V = -3.2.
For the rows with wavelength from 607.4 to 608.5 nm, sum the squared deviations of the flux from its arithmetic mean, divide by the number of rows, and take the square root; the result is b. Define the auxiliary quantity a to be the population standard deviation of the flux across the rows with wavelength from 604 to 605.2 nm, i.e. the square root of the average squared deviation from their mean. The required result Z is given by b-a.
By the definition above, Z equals 0.0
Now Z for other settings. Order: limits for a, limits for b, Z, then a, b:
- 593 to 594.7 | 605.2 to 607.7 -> 0.8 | 0.2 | 1.04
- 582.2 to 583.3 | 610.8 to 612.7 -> -0.3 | 1.5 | 1.24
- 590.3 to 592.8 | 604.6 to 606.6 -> -0.1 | 1.2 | 1.11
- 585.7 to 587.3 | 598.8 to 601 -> -0.2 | 0.8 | 0.58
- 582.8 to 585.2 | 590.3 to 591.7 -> -0.7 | 1.6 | 0.90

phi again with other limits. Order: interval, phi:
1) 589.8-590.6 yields 31.1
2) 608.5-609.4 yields 30.8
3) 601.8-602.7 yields 30.6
